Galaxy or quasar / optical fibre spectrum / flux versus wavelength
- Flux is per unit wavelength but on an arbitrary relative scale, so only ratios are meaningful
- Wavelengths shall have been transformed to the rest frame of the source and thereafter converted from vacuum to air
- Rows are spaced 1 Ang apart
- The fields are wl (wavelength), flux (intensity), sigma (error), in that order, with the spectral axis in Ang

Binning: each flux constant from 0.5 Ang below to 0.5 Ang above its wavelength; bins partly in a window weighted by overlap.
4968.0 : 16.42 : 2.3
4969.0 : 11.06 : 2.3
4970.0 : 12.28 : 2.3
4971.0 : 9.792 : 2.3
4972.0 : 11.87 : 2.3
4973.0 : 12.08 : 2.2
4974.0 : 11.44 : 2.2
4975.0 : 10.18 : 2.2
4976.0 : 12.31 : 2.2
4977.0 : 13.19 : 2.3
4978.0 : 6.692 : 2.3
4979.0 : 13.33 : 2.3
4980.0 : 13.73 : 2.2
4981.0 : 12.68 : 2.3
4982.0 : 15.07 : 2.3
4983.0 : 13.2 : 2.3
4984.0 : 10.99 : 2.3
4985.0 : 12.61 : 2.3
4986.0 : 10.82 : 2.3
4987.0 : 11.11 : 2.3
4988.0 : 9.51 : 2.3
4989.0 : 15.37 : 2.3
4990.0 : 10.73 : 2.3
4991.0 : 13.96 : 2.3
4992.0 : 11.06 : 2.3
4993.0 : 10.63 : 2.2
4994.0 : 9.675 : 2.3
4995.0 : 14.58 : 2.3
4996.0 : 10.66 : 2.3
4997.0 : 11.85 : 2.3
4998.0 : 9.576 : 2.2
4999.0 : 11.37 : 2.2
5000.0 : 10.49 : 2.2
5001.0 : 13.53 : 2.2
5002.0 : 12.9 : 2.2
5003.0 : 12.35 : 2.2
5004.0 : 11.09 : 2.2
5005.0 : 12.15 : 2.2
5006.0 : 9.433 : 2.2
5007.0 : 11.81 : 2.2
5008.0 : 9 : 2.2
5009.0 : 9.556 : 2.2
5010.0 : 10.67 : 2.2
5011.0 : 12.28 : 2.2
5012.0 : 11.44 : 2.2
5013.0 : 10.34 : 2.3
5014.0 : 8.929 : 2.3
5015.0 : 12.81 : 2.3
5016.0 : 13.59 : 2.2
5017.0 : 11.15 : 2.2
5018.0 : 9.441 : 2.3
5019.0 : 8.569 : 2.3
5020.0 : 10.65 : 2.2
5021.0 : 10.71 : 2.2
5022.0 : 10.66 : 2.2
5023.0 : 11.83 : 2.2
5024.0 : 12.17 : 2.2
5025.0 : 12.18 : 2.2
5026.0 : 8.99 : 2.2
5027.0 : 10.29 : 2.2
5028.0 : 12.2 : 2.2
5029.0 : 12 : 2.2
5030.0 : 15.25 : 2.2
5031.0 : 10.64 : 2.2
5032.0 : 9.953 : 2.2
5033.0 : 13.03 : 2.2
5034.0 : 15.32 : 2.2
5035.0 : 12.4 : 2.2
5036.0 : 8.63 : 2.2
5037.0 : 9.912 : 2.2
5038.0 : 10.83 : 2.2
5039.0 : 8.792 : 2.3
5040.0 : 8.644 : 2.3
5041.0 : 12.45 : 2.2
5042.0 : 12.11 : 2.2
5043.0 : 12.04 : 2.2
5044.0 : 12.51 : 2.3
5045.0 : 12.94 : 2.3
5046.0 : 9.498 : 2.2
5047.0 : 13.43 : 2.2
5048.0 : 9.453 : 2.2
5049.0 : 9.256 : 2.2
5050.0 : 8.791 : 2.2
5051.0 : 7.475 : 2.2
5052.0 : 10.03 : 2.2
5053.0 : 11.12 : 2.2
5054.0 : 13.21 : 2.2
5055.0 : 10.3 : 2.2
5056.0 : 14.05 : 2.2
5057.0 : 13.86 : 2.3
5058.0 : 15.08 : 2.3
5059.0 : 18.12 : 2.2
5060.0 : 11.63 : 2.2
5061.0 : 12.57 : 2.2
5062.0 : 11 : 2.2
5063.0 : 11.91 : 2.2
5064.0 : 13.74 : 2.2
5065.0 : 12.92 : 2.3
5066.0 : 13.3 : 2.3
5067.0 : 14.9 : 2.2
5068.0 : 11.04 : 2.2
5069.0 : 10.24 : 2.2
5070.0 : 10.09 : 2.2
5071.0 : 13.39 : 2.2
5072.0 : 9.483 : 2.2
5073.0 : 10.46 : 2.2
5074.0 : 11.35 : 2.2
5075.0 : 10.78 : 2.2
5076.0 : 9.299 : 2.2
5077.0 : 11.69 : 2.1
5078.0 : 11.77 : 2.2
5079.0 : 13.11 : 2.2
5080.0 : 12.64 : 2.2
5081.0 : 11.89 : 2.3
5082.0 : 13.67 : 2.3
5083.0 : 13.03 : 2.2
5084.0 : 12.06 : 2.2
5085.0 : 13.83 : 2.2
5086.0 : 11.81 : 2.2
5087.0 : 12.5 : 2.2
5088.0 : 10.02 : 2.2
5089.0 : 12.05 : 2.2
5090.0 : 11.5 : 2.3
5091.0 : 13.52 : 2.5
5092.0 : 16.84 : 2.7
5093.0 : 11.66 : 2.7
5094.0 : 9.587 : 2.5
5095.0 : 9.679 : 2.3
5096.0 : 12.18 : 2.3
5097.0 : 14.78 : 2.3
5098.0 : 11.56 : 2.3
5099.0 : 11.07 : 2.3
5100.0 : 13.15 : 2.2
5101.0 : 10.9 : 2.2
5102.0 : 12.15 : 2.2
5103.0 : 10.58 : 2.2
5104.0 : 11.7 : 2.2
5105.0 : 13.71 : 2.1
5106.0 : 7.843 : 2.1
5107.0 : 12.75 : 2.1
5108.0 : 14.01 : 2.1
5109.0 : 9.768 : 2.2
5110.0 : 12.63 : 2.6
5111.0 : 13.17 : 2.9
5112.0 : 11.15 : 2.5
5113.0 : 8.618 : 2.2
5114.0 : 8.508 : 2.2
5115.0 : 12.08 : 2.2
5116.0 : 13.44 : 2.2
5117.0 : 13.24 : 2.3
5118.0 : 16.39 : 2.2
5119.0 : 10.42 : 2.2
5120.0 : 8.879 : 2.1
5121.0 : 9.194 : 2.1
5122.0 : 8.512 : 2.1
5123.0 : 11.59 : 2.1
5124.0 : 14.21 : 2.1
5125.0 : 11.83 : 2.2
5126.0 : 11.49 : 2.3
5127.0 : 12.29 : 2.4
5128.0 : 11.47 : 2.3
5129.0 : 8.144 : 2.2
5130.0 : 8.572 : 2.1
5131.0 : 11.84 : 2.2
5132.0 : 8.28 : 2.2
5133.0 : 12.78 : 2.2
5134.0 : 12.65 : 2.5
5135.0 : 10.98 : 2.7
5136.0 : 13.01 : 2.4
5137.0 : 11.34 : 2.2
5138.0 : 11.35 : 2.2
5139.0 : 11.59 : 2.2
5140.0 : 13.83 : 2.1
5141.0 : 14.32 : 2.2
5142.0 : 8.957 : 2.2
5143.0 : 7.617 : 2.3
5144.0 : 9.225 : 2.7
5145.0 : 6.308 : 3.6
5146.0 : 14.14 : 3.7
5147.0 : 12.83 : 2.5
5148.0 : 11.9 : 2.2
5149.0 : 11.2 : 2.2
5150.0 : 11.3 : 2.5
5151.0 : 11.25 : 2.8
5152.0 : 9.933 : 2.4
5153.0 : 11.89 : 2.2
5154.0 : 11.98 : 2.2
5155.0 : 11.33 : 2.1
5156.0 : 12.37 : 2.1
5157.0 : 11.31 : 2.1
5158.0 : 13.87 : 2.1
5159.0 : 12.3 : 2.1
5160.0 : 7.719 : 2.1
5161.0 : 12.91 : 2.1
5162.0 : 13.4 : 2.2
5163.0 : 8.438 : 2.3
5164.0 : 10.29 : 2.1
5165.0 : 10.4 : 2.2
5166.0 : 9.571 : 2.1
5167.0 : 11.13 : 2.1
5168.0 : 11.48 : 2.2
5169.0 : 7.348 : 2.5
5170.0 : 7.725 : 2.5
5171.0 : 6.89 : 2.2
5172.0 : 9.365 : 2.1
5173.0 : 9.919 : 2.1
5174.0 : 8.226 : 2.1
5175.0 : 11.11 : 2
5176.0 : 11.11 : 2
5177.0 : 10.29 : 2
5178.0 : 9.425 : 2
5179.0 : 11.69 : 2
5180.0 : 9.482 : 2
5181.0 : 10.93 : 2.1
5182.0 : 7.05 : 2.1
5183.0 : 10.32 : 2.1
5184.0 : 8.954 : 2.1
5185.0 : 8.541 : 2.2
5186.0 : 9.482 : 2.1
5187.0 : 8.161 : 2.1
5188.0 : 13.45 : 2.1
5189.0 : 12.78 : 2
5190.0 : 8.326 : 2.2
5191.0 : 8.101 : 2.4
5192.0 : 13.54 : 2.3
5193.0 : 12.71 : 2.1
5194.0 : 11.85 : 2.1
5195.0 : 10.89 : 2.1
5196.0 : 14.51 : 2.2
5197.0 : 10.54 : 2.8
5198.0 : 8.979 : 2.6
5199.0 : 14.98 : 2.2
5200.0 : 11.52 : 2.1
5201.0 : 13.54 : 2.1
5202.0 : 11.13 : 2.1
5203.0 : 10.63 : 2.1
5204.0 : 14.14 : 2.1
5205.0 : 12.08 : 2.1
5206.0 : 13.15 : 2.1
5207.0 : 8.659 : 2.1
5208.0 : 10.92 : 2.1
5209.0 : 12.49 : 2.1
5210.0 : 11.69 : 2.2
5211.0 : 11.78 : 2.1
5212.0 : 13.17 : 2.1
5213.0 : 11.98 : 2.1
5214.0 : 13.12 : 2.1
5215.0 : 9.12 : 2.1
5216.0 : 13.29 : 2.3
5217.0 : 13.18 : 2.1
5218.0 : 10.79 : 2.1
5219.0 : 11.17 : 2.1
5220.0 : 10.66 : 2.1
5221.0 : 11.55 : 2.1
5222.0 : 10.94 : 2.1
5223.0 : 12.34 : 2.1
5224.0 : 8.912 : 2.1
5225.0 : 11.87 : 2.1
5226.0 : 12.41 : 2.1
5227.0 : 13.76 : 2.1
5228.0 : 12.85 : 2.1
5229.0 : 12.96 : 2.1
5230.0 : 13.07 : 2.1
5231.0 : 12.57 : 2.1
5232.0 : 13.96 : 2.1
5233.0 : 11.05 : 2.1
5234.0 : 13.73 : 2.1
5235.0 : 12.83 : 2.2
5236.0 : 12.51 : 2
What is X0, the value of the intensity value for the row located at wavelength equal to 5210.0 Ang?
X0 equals 11.69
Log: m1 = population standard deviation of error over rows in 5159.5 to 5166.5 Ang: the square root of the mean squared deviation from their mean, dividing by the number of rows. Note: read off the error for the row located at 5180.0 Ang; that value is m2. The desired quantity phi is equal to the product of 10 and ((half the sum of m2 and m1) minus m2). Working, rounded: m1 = 0.07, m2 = 2.00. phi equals -9.6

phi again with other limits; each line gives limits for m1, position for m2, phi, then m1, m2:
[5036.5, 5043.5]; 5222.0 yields -10.3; 0.05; 2.10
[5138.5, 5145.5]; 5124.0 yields -8.0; 0.49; 2.10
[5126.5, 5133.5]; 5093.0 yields -13.1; 0.09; 2.70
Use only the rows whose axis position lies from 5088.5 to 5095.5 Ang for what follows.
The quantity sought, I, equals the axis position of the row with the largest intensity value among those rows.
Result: 5092.0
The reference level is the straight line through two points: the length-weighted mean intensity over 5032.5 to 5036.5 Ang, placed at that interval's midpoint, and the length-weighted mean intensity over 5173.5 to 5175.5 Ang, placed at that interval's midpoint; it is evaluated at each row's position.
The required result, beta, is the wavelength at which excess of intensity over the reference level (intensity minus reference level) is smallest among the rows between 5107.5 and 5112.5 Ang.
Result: 5109.0 Ang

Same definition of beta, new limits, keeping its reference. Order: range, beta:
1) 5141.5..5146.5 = 5145.0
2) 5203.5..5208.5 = 5207.0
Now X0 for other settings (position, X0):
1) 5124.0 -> 14.21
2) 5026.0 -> 8.99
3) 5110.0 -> 12.63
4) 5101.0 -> 10.9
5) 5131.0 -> 11.84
